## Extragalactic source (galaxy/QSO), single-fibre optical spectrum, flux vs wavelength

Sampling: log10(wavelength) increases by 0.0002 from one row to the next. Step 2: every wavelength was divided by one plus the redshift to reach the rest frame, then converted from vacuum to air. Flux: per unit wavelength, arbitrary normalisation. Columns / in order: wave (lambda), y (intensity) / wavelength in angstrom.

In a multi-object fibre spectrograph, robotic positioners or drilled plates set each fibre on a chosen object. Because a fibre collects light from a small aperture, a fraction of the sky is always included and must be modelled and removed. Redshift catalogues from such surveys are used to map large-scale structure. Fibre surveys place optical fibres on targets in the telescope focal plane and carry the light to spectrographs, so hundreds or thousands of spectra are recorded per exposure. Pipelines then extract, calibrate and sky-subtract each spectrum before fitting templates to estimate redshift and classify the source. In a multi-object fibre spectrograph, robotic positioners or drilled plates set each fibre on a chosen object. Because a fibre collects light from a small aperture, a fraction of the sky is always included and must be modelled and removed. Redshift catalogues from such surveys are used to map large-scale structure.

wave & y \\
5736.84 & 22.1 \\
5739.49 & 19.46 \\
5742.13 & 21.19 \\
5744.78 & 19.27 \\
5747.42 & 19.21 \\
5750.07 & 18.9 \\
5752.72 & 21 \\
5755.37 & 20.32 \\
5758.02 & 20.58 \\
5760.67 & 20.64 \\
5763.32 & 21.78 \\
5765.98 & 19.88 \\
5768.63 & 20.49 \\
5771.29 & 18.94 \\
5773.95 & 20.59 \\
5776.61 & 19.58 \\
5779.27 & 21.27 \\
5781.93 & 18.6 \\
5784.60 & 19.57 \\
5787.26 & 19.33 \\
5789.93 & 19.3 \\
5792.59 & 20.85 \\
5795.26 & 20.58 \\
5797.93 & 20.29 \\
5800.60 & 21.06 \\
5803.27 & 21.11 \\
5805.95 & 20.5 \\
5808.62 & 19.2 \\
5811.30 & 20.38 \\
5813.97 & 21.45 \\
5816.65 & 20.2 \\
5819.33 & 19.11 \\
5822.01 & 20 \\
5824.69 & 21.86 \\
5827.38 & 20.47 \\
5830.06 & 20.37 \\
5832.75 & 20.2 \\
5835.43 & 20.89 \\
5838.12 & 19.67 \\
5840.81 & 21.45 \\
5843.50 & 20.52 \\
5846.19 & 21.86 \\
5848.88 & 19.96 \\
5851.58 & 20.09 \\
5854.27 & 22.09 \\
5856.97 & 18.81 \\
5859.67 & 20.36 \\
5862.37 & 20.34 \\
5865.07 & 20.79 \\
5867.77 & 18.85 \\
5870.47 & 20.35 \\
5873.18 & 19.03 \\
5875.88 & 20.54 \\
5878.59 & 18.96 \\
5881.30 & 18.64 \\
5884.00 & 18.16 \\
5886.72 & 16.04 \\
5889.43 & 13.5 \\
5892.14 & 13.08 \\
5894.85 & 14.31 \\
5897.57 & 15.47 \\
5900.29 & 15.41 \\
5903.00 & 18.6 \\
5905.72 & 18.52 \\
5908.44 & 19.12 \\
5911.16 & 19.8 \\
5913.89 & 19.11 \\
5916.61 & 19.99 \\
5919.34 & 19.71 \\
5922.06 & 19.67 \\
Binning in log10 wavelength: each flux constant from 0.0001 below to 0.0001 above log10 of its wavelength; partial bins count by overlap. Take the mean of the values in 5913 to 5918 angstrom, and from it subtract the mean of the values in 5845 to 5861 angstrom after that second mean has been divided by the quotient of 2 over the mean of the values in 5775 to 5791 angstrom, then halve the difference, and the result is -91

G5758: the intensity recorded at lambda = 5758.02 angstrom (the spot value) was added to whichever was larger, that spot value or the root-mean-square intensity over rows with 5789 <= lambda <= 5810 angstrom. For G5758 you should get 41.2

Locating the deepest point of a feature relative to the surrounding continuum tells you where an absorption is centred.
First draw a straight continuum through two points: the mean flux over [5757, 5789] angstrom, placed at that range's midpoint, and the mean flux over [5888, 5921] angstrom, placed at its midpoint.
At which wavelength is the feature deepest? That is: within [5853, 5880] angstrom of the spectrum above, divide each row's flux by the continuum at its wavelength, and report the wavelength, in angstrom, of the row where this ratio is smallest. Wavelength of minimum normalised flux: 5856.97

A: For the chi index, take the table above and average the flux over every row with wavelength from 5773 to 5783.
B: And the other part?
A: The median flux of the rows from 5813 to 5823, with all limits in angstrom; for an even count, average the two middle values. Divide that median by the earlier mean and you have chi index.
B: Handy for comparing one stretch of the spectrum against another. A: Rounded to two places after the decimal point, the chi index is 1.00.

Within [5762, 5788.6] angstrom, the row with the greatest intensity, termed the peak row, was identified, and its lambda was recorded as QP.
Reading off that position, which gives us 5763.32 angstrom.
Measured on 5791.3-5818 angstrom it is 5813.97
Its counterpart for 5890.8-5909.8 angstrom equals 5908.44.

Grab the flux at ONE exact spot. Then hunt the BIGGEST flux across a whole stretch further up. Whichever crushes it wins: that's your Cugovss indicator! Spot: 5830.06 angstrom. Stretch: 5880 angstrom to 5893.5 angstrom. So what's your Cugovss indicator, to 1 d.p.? 20.4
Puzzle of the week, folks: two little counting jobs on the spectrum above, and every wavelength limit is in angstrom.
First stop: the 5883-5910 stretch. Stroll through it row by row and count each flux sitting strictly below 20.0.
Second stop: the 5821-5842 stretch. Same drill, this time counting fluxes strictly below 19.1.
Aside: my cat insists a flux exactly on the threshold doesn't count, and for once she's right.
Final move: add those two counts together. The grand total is 10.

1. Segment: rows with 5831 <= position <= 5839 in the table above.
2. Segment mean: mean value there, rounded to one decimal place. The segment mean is 20.3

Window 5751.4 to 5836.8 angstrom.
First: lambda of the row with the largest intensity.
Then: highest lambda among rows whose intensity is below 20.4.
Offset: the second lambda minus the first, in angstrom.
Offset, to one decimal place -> 8.1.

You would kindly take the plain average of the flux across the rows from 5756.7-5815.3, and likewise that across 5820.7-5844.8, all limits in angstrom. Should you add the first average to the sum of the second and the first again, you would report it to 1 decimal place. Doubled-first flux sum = 61.1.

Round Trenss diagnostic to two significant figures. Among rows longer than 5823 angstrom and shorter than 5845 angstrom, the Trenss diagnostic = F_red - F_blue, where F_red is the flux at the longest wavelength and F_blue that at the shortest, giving -1.3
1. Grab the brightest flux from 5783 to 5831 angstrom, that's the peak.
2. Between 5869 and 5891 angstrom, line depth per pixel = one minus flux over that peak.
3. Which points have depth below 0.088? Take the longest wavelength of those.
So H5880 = 5875.88 angstrom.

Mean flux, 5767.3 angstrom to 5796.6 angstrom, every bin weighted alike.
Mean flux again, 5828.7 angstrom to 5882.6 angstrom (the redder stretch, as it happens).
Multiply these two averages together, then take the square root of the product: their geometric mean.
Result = 20.1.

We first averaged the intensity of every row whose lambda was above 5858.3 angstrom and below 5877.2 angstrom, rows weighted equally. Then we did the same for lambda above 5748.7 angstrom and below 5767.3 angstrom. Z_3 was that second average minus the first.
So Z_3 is 0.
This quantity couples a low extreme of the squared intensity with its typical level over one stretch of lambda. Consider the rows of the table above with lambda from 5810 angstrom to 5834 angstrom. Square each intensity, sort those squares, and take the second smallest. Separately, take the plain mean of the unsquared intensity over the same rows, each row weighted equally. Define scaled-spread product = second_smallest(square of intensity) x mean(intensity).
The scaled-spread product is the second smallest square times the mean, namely 8180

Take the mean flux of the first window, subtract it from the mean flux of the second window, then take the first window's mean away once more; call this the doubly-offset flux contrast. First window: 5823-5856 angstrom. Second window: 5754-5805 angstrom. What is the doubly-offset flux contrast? -21.3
